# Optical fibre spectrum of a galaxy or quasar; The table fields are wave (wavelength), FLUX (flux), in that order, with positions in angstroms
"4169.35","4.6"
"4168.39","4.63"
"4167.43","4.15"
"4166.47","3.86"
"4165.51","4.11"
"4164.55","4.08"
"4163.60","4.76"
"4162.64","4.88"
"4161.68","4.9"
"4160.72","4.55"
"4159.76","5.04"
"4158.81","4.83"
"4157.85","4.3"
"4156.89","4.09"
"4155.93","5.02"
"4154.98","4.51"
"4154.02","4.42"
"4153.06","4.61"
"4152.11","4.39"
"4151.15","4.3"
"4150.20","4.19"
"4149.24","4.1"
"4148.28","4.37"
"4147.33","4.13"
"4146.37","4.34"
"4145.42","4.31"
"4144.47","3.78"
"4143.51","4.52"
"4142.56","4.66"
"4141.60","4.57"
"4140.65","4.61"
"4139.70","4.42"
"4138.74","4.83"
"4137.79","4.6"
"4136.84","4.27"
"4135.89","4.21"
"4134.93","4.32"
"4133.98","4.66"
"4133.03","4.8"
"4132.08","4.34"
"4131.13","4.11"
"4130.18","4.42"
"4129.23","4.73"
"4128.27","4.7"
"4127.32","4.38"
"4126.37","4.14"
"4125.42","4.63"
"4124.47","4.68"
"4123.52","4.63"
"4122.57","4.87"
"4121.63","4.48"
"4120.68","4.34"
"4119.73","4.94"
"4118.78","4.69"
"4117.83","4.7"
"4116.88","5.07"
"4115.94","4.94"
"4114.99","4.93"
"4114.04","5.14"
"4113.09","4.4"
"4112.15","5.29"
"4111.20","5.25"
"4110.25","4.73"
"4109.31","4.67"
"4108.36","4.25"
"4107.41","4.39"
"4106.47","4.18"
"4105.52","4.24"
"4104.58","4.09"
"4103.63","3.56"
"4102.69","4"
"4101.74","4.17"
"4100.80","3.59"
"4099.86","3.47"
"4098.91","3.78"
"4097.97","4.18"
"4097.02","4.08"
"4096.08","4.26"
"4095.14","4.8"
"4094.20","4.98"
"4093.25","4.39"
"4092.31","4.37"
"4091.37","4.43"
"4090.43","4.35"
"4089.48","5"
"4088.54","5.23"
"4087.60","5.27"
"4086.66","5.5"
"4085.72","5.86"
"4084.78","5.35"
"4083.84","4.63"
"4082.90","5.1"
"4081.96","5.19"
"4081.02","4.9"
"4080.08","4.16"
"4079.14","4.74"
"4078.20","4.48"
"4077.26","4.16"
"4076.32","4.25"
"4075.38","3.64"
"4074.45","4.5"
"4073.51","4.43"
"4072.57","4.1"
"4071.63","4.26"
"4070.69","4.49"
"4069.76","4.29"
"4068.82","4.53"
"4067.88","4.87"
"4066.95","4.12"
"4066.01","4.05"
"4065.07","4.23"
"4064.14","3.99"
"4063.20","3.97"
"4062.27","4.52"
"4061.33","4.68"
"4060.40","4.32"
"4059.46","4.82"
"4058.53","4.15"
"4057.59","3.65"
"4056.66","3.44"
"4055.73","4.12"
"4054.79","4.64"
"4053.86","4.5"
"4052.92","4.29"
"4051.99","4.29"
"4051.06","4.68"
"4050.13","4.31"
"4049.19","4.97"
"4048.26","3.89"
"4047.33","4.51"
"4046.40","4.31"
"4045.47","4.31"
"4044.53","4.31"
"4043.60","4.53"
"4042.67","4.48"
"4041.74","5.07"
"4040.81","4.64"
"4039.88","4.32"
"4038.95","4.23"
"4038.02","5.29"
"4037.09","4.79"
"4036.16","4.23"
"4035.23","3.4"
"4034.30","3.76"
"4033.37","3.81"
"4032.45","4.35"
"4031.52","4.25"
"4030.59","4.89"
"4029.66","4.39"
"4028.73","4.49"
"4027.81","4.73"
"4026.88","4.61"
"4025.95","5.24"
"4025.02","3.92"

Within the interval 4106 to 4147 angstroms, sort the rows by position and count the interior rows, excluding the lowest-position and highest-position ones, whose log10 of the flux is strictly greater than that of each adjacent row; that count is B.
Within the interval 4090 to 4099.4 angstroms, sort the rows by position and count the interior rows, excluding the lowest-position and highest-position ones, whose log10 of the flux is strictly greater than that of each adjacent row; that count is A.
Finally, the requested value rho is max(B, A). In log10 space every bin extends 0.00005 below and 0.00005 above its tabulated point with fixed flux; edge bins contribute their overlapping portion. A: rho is 12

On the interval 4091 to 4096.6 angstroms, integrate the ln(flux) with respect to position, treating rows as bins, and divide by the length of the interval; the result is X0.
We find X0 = 1.51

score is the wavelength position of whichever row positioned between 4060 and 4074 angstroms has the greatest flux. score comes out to 4067.88 angstroms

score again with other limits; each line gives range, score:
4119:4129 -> 4119.73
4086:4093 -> 4086.66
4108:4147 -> 4112.15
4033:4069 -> 4038.02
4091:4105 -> 4094.20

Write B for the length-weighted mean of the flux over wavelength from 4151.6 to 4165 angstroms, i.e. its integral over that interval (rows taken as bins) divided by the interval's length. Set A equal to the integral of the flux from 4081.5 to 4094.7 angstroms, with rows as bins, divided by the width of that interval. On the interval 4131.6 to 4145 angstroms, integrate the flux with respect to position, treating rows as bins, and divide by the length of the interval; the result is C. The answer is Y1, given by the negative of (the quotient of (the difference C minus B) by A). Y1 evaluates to 0.03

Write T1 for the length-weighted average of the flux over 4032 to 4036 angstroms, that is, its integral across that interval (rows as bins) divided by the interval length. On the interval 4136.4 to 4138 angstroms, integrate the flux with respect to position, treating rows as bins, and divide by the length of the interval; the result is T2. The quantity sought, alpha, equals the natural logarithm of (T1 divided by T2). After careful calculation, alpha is -0.13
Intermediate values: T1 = 3.86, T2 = 4.42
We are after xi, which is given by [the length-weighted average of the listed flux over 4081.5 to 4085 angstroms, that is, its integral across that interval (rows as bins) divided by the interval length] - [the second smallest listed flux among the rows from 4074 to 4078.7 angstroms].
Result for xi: 0.9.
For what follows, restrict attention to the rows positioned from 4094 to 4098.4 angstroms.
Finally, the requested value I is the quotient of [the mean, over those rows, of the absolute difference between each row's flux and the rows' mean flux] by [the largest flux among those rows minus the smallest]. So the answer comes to 0.38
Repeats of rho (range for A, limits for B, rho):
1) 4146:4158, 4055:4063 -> 3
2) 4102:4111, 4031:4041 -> 2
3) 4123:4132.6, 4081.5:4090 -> 2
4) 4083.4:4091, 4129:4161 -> 9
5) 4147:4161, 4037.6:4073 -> 11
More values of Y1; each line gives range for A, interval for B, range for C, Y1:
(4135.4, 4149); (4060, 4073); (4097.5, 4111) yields 0.05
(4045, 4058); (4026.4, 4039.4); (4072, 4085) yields -0.04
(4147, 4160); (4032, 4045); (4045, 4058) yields 0.02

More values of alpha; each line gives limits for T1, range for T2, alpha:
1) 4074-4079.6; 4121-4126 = -0.08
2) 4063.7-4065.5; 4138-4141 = -0.11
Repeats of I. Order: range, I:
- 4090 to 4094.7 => 0.30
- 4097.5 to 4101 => 0.32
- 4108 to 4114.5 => 0.34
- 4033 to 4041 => 0.23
